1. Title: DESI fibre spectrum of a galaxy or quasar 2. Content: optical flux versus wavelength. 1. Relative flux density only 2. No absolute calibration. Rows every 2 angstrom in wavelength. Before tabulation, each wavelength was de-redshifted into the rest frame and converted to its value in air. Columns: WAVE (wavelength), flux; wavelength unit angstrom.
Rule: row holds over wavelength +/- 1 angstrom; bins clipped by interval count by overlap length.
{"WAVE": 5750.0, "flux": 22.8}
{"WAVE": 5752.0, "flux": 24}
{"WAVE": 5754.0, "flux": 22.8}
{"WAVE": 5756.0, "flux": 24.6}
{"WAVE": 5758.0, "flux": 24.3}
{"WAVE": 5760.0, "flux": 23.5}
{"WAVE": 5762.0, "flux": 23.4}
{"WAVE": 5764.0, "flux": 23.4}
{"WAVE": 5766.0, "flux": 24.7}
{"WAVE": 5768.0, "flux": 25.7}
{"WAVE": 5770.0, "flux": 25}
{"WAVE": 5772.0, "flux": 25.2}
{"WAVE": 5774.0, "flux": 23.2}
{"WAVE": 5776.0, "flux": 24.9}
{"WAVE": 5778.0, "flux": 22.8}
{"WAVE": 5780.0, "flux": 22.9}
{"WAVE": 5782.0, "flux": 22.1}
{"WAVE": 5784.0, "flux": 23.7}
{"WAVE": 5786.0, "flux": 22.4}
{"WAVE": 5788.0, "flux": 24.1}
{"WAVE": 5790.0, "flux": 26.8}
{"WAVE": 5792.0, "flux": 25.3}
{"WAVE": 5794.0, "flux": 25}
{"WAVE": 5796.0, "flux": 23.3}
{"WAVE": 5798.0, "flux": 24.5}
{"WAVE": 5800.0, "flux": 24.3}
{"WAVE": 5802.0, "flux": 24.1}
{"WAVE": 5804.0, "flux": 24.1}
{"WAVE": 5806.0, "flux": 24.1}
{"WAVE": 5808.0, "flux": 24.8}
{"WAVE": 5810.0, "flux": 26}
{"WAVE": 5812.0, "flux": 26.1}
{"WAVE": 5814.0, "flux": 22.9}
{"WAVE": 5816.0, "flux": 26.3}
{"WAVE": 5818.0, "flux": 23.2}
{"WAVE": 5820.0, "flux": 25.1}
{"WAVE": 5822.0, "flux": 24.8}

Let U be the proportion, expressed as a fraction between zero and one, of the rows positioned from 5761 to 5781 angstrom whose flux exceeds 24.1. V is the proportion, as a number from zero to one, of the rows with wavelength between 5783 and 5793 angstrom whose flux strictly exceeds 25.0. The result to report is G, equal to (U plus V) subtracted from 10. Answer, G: 9.10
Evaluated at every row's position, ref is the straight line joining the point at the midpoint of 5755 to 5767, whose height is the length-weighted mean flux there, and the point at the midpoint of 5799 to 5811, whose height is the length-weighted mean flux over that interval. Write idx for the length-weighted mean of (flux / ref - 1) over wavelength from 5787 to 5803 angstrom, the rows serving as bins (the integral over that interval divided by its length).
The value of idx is 0.010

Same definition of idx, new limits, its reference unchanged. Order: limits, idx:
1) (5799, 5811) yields 0.000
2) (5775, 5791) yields -0.023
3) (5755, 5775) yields 0.011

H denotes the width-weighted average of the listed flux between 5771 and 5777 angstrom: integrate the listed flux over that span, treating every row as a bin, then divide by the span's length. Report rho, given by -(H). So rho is -24.4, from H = 24.4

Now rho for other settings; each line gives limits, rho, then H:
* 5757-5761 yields -23.9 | 23.9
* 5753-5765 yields -23.7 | 23.7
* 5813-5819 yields -24.1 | 24.1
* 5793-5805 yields -24.2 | 24.2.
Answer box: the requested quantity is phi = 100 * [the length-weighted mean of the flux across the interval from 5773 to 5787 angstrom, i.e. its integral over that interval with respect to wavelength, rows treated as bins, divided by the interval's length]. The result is 2314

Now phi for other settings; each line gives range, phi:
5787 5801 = 2476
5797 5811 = 2456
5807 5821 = 2491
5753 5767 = 2381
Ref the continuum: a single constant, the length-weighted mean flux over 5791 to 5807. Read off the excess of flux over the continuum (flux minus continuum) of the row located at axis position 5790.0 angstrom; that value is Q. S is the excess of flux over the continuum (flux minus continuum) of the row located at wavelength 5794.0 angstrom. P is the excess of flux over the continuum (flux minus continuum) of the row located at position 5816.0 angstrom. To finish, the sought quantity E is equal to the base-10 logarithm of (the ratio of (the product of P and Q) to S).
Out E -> 0.9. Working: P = 2.0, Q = 2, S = 0.66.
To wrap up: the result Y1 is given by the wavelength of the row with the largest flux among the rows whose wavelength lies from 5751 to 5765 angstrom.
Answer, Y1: 5756.0 angstrom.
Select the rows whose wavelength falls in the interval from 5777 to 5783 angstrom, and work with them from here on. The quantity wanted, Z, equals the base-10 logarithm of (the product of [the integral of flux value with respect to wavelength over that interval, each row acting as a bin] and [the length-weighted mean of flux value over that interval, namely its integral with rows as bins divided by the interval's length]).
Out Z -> 3.49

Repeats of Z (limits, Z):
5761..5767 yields 3.53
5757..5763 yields 3.53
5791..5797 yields 3.56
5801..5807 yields 3.54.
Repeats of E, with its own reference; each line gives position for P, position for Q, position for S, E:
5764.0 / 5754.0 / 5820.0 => 0.3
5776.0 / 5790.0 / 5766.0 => 0.6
